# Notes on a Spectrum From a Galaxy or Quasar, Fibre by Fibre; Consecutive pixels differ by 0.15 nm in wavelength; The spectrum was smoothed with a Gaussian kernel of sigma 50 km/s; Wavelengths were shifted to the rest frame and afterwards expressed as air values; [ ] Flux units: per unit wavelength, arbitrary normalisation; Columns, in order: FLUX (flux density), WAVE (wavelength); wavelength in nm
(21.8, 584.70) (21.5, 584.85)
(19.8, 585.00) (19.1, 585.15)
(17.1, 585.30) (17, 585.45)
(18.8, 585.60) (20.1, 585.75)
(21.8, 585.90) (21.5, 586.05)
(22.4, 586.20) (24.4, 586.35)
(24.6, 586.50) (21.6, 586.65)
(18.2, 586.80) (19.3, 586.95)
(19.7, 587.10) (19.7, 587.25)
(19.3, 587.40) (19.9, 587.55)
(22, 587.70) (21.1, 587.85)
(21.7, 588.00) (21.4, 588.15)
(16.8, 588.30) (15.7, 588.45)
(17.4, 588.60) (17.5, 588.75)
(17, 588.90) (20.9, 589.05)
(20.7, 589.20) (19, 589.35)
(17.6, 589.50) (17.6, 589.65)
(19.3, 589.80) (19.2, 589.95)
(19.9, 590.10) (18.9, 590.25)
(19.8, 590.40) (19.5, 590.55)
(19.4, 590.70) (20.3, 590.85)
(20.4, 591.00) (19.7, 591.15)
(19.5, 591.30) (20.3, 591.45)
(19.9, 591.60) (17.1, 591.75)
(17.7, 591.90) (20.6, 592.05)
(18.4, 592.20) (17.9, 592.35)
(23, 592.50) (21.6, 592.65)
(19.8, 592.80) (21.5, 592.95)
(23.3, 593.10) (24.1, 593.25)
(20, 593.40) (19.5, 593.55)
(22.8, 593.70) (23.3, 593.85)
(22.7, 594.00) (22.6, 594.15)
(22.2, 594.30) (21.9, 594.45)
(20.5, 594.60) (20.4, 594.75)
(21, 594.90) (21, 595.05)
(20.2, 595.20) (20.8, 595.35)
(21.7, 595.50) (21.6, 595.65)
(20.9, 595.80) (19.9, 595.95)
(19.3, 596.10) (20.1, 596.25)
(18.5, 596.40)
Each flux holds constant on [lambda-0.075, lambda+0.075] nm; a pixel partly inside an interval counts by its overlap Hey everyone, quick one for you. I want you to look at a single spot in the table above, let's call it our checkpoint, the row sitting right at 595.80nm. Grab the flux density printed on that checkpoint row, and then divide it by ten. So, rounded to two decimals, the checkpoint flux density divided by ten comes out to 2.09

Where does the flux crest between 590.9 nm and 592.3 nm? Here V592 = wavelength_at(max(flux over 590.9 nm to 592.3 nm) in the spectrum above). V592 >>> 592.05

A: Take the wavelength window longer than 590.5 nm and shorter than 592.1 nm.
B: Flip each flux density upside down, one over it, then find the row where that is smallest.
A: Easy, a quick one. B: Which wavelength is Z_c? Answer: 592.05 nm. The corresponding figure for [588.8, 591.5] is 589.05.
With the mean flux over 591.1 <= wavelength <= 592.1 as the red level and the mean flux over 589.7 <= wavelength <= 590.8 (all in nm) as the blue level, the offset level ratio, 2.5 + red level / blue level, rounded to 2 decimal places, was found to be 3.49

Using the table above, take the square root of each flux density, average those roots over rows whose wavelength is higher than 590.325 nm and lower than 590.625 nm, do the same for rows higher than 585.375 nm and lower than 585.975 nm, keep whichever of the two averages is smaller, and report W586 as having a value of 4.40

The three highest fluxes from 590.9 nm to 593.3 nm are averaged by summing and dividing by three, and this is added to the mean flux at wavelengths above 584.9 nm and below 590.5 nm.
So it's 43.1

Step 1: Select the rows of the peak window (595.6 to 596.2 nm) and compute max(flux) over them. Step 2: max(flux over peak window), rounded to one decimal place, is 21.6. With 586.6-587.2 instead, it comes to 21.6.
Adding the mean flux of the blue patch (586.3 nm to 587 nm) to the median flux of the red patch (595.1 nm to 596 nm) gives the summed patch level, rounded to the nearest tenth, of 42.5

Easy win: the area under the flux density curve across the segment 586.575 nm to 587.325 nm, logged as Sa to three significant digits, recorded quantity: 14.8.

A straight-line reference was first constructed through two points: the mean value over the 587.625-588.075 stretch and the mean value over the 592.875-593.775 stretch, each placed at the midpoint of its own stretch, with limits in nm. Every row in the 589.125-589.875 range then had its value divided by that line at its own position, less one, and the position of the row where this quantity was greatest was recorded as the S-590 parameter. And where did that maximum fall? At 589.20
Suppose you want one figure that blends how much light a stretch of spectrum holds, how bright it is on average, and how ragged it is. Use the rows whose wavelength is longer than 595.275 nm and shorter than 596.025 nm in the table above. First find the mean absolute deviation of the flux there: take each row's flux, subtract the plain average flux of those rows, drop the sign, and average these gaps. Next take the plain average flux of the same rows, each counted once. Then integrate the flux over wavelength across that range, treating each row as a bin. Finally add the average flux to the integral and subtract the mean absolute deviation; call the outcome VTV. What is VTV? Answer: 36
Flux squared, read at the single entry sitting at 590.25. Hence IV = 357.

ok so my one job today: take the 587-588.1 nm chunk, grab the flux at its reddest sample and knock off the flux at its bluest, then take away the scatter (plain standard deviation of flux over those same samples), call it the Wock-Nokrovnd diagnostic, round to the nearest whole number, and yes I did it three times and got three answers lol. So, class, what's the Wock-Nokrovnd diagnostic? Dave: 1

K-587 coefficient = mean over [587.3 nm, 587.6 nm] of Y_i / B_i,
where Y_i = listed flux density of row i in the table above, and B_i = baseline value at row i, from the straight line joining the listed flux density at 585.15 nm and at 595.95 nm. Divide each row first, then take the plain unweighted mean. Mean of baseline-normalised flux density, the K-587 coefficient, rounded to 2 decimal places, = 1.02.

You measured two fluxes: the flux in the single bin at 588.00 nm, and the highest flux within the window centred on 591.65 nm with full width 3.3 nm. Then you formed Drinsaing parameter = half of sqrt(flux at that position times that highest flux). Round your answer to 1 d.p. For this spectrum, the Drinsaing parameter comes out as 11.4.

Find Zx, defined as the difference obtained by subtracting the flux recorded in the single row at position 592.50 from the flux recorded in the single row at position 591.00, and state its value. -3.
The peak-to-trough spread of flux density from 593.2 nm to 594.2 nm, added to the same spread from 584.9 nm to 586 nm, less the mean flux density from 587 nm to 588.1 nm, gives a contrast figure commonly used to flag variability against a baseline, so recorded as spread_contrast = -11.1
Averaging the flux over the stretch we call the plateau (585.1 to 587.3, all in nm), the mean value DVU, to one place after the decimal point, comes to 20.4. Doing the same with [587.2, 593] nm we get 19.5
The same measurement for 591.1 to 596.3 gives 20.8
